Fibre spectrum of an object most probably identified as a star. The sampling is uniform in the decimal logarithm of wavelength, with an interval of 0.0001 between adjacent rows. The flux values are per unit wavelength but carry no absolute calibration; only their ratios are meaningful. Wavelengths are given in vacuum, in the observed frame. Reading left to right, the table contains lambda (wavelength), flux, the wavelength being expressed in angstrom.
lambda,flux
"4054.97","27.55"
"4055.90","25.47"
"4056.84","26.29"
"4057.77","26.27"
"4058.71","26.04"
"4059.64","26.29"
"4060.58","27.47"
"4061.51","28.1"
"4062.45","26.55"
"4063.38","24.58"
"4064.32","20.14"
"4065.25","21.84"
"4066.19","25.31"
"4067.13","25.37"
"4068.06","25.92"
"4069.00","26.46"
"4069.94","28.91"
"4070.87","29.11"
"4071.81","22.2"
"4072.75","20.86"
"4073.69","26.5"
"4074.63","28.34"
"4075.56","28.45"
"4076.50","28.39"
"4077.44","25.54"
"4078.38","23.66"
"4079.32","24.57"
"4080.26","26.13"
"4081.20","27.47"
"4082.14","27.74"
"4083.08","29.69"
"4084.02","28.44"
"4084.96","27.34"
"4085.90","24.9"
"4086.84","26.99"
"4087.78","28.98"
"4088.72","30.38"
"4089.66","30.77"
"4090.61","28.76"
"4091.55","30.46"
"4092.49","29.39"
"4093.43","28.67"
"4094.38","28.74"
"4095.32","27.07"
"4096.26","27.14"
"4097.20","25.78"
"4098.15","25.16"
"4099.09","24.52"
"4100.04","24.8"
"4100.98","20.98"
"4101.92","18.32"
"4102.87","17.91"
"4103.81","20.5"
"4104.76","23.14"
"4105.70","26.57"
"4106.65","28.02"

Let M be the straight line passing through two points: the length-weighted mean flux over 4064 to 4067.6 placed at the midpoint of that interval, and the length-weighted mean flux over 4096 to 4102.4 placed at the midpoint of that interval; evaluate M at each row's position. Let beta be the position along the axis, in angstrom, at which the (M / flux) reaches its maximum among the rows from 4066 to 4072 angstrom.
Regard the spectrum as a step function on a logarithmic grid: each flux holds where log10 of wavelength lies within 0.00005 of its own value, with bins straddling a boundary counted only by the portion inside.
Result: 4071.81 angstrom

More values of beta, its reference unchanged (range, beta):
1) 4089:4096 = 4095.32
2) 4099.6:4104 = 4102.87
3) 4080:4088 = 4085.90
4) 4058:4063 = 4058.71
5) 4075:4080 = 4078.38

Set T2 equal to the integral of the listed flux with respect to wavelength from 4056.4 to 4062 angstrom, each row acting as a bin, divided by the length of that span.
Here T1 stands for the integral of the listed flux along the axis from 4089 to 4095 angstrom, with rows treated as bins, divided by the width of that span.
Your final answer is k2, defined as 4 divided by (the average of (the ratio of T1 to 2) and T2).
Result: 0.193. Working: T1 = 29.4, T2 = 26.7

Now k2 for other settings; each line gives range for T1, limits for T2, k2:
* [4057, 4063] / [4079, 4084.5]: 0.196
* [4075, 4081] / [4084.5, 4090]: 0.194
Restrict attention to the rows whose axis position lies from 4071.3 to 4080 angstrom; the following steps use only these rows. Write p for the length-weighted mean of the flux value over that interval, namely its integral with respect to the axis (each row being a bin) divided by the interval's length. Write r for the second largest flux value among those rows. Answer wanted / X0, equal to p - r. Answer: -3.0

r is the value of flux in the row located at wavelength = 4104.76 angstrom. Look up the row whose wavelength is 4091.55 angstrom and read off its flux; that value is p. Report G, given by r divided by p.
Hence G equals 0.76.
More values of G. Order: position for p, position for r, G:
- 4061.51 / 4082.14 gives 0.99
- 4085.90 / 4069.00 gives 1.06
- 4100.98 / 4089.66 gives 1.47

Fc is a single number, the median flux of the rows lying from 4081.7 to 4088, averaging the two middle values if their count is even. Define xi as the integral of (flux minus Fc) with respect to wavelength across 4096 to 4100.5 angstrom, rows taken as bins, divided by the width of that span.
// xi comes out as -2.3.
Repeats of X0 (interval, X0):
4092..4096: -0.3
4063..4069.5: -1.7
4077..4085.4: -1.7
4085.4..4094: -1.7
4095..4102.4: -2.9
